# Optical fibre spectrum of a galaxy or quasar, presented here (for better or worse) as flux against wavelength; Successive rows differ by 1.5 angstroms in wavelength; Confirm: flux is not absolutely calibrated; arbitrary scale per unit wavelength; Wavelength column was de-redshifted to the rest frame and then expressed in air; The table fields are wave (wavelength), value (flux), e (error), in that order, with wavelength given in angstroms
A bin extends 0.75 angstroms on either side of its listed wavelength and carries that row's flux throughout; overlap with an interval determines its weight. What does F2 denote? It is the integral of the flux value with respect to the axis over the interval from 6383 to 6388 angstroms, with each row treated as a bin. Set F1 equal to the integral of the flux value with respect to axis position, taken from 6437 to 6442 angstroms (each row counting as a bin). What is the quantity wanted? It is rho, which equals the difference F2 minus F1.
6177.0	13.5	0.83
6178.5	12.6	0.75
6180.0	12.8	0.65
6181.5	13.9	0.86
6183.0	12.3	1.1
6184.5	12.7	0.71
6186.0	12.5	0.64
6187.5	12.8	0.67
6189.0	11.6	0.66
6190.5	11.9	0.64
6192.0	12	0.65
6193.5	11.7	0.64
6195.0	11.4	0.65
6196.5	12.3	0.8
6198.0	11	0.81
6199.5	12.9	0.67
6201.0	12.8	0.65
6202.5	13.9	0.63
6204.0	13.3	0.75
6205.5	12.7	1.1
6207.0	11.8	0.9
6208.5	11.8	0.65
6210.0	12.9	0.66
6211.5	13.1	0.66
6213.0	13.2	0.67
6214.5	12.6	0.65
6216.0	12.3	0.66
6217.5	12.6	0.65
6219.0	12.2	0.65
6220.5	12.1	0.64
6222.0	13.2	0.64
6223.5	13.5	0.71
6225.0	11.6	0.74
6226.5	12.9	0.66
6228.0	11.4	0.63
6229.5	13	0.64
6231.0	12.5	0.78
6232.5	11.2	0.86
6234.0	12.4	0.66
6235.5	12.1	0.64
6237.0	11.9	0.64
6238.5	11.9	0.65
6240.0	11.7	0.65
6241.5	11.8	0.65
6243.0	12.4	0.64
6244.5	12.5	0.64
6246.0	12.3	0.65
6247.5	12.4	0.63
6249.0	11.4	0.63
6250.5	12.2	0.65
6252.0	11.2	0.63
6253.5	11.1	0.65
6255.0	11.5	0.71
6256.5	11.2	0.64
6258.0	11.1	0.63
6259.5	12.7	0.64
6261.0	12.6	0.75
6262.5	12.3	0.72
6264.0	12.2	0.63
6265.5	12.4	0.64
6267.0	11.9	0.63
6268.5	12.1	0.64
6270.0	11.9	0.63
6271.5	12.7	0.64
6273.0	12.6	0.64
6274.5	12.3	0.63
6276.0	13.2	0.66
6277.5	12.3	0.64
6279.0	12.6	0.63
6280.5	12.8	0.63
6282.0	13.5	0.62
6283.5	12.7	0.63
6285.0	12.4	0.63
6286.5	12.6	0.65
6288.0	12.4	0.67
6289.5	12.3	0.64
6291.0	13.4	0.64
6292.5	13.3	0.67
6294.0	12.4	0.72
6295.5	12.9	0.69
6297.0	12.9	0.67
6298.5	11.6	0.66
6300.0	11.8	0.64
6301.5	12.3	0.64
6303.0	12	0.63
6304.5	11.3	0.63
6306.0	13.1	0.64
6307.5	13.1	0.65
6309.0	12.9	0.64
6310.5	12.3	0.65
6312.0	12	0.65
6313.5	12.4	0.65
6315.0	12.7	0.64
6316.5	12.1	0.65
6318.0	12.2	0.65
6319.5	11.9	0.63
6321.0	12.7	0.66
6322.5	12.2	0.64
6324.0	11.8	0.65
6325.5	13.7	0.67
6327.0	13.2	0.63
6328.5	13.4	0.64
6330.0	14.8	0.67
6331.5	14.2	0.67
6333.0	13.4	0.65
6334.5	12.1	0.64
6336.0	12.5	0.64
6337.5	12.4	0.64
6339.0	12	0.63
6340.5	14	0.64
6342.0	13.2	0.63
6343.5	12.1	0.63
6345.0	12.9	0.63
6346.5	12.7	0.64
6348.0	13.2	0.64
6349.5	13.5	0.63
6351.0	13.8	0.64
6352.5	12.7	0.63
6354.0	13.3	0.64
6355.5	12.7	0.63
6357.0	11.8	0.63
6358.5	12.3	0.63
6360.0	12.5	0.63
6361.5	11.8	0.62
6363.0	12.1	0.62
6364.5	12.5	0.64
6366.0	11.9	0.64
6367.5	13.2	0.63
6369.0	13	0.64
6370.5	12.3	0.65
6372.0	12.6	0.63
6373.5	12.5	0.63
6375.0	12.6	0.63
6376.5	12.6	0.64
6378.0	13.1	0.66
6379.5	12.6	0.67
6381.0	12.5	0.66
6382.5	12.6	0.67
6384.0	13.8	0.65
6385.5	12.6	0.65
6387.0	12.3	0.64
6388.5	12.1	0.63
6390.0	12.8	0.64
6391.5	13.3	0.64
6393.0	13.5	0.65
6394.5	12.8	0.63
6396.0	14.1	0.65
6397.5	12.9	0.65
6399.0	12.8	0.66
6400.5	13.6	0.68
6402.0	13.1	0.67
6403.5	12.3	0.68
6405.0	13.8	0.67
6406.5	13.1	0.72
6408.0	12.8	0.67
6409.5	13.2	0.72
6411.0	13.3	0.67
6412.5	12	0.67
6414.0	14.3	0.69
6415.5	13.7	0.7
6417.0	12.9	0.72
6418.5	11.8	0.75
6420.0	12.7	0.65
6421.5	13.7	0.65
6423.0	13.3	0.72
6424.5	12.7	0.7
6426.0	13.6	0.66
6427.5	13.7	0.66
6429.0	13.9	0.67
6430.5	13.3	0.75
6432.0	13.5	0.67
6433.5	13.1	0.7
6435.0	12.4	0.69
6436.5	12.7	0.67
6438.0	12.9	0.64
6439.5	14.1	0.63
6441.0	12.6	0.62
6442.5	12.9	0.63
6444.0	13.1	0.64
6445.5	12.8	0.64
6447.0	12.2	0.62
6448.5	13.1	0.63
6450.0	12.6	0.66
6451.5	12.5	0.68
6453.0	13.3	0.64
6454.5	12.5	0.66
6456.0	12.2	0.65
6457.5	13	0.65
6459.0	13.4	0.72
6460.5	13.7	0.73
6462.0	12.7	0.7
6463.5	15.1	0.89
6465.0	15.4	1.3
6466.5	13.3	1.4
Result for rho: -2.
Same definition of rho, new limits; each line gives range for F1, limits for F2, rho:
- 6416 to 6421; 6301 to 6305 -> -15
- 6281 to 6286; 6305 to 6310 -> 0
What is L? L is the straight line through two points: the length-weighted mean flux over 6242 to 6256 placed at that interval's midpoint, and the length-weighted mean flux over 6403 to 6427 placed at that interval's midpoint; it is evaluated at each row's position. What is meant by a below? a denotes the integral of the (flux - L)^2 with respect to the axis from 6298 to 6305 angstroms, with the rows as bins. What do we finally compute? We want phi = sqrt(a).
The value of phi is 1.46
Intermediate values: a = 2.1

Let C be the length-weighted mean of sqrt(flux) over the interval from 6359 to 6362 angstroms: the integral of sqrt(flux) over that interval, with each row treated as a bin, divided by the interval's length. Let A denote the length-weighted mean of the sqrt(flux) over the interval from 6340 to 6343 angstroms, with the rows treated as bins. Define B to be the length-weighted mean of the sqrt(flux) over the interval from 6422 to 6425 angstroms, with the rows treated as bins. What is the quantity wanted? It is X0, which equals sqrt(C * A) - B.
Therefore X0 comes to -0.039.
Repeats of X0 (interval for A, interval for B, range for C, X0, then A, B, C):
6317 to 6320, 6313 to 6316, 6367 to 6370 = 0.002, 3.47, 3.54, 3.61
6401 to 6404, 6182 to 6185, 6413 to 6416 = 0.100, 3.58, 3.55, 3.72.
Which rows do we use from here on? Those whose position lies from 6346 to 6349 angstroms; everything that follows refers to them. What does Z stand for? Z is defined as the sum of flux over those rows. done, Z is 25.9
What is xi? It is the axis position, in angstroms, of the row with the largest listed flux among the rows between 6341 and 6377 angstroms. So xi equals 6351.0 angstroms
